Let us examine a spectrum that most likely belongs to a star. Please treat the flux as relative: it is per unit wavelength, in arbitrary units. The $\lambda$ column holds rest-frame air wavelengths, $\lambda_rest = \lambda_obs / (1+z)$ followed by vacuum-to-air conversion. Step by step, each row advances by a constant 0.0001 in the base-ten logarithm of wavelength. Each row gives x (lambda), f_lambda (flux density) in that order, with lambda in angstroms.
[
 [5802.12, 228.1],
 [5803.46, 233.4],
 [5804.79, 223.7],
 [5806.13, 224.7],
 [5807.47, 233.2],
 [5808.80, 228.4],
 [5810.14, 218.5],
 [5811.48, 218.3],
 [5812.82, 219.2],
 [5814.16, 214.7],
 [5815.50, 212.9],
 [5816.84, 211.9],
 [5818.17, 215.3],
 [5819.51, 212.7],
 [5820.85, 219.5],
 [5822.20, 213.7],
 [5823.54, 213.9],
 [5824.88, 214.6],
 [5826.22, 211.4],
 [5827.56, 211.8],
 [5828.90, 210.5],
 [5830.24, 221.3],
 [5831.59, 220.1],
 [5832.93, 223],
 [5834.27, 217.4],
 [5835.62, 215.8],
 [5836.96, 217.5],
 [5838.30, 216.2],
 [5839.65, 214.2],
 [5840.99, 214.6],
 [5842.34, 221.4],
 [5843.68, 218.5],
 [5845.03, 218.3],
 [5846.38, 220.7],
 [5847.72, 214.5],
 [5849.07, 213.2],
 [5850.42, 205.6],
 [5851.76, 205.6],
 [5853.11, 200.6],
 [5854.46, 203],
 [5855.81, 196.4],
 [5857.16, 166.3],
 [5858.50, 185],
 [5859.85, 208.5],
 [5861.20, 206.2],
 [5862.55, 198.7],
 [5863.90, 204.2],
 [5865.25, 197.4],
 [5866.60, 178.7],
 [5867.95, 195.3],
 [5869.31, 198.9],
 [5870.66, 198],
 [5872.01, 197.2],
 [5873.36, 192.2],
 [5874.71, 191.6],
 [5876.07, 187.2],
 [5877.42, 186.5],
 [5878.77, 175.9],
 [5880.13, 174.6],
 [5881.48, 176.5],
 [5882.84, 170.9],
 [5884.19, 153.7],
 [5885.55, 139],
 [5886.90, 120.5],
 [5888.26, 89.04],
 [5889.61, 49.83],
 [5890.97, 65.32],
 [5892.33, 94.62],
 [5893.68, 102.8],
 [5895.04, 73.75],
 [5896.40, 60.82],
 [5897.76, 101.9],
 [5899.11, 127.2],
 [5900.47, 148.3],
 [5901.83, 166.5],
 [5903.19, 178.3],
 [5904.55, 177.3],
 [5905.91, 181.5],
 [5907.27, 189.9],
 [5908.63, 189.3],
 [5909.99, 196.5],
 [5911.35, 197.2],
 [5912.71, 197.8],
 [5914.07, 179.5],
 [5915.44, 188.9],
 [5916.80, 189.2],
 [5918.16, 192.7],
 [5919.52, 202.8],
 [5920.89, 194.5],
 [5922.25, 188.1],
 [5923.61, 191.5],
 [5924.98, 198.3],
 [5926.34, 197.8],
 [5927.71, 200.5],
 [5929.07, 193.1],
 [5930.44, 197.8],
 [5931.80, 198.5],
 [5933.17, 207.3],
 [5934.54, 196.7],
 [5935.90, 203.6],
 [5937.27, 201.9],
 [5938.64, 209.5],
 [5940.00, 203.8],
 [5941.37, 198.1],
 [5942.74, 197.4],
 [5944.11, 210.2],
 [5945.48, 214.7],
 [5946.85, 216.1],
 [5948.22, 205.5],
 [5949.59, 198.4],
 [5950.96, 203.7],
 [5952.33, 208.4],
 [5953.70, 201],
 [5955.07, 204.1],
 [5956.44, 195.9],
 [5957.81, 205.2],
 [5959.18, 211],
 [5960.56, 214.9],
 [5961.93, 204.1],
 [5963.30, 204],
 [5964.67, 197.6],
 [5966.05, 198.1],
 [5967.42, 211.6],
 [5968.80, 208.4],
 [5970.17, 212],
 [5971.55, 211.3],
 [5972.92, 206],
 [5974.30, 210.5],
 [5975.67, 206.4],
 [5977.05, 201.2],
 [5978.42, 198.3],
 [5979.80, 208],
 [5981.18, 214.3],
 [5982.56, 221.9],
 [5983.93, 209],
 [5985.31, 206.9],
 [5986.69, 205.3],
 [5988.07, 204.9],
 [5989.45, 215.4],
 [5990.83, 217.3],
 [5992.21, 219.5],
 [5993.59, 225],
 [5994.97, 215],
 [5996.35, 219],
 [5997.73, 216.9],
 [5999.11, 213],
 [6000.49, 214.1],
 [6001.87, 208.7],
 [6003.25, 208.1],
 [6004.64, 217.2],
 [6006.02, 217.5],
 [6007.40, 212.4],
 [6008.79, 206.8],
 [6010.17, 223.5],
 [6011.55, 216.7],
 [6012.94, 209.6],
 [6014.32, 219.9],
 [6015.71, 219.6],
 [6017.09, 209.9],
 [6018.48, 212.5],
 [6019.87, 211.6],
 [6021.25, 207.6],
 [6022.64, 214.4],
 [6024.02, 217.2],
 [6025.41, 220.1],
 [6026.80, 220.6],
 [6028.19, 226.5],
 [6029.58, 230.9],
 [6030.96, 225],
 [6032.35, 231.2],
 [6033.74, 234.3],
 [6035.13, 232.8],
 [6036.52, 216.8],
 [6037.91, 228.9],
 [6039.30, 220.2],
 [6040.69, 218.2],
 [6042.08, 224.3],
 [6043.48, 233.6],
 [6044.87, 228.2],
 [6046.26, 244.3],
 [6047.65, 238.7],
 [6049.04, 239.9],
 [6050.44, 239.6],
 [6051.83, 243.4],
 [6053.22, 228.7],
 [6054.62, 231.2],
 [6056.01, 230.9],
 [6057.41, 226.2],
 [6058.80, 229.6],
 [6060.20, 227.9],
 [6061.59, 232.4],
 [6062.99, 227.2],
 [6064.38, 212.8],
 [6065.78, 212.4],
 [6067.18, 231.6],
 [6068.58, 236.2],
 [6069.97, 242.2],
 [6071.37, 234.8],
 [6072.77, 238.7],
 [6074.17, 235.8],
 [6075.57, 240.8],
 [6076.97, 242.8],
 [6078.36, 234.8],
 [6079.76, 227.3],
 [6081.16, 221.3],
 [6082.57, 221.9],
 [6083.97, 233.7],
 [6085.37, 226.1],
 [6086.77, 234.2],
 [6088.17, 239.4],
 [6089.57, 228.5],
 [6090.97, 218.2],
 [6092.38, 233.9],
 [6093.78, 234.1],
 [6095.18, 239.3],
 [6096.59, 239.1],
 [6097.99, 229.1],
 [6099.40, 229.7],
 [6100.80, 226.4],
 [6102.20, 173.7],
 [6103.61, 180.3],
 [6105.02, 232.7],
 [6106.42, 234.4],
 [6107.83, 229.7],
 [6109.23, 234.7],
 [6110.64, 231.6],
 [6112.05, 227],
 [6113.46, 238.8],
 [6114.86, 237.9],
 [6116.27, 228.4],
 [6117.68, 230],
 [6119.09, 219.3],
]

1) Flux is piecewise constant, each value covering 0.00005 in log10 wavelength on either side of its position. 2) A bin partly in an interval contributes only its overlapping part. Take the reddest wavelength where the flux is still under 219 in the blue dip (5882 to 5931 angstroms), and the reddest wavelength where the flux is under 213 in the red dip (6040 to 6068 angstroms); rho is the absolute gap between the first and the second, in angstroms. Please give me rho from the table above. 135.3 angstroms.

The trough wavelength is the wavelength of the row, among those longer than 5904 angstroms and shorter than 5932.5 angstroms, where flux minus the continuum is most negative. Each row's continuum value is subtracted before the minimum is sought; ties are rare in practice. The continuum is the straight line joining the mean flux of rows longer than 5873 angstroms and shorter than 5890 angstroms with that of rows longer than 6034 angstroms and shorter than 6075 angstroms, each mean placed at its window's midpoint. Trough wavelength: 5914.07 angstroms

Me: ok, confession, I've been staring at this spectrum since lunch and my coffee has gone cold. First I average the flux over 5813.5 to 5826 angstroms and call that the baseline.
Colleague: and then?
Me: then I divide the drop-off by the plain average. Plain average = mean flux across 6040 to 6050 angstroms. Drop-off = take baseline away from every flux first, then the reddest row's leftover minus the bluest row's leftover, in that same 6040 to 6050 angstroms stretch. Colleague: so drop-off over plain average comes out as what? 0.09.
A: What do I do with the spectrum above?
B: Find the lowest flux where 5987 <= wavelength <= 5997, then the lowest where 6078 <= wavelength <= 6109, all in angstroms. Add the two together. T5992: 379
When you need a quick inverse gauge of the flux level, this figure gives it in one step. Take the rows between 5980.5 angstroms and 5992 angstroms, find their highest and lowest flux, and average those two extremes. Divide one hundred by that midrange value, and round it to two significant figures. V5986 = 0.47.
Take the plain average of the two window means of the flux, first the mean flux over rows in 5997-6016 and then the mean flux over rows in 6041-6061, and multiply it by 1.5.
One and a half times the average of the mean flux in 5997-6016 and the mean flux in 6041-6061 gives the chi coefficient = 336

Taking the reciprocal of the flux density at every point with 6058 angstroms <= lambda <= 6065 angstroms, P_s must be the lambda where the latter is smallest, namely 6061.59 angstroms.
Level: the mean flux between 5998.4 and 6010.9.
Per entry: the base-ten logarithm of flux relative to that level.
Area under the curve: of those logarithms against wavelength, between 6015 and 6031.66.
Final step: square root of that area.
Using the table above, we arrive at 0.38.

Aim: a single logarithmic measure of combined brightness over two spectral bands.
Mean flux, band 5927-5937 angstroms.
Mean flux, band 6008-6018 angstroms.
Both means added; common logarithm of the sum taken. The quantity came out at 2.618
